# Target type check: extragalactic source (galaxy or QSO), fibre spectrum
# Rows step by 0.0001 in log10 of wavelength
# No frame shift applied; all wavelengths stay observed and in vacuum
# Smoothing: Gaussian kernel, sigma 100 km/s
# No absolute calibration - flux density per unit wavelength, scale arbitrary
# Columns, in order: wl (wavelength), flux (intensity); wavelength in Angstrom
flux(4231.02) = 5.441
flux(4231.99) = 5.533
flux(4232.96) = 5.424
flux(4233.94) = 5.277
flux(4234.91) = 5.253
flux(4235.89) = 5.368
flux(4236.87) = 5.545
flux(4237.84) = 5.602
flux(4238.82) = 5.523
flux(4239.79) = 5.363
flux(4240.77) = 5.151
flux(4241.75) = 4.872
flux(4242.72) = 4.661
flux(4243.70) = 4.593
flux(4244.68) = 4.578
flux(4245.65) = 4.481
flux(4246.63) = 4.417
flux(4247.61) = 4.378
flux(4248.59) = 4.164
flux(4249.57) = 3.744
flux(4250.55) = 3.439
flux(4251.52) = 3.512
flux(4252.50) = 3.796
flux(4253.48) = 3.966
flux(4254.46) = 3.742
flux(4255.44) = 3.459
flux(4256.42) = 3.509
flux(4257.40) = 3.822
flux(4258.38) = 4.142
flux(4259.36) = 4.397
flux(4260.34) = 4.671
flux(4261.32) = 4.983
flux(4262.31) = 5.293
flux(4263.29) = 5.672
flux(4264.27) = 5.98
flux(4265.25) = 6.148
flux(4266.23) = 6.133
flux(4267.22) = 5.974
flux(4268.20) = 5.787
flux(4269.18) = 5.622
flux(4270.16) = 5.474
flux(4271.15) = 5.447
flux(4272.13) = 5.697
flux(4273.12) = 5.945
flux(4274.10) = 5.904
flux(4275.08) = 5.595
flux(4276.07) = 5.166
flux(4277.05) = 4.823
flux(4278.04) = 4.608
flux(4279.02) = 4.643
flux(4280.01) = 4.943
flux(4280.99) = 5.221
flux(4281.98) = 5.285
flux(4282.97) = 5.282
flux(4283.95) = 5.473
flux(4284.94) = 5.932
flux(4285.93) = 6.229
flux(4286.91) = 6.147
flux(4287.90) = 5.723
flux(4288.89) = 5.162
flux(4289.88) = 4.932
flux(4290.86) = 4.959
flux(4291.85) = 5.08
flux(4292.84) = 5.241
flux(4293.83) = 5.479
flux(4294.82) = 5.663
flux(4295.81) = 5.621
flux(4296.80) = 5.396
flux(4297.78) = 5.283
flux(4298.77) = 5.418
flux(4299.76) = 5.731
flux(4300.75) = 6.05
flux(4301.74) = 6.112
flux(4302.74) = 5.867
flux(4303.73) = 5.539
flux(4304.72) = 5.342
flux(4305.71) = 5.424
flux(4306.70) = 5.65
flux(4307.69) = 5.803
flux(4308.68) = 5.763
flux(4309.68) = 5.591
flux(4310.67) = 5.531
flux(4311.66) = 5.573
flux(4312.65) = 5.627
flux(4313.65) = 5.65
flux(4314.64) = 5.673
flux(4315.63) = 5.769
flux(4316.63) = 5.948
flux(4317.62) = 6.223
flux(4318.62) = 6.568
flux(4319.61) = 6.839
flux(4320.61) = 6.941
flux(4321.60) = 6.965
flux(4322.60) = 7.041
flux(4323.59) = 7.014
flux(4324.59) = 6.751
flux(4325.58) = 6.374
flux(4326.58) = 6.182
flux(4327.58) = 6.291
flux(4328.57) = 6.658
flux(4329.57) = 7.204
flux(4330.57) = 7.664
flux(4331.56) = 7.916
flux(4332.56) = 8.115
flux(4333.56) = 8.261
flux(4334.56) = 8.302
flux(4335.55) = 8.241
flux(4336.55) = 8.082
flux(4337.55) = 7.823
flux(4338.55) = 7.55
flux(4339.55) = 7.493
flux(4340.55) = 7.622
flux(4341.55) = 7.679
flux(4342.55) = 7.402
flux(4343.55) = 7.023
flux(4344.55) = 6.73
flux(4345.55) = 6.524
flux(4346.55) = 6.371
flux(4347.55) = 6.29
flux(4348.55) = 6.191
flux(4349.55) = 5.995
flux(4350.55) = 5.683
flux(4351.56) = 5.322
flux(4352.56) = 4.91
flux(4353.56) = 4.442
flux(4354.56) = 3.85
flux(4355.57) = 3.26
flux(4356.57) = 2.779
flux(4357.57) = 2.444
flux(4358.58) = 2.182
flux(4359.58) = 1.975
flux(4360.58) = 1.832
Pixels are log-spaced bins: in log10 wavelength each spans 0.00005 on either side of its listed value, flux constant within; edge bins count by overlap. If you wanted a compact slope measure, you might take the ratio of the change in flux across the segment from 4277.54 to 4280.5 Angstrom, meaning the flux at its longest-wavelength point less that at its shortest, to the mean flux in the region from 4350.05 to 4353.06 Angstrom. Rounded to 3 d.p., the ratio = 0.063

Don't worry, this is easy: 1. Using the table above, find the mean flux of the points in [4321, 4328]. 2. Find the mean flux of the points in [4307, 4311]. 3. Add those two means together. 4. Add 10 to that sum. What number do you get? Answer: 22.3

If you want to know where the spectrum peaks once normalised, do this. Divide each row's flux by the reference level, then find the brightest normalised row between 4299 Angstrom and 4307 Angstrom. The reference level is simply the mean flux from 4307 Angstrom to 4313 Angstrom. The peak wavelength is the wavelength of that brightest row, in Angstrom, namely 4301.74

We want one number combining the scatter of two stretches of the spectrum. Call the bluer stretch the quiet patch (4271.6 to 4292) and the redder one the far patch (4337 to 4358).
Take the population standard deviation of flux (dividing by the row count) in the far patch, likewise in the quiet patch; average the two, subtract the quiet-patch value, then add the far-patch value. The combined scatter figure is 2.22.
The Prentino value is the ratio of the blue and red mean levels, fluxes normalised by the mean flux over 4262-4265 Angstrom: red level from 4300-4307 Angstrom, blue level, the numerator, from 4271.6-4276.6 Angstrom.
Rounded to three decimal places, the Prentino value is 0.991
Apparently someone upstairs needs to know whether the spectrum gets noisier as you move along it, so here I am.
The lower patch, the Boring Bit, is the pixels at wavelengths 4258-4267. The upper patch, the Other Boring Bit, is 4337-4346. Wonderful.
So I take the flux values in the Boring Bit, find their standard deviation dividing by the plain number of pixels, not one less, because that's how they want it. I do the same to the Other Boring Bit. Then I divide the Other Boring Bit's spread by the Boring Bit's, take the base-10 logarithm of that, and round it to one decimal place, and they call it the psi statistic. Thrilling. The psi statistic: -0.2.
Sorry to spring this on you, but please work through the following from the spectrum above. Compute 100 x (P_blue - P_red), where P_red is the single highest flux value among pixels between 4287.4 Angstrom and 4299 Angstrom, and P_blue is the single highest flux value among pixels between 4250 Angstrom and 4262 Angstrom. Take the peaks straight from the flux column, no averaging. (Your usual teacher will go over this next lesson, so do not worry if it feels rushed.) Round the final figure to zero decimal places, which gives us -74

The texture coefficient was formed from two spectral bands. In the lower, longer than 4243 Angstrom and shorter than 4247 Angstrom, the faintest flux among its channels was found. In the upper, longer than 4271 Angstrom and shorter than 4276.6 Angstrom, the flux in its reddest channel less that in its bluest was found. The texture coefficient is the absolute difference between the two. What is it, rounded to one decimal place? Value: 4.7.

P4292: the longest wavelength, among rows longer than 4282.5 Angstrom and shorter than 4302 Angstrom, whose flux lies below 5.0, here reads 4290.86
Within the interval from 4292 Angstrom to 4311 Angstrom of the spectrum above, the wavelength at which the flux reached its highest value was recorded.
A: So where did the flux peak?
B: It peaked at 4301.74 Angstrom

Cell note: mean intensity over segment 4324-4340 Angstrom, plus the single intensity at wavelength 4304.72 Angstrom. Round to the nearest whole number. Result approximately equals 13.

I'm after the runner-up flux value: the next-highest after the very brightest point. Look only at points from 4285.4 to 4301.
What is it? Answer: 6.147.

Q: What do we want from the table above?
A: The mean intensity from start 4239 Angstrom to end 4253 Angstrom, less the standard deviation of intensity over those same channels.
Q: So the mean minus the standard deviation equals 3.8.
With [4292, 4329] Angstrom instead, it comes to 5.4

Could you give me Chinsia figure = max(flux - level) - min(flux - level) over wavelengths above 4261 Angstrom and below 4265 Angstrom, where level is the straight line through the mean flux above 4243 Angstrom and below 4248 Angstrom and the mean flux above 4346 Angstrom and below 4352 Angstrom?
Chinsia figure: 1.0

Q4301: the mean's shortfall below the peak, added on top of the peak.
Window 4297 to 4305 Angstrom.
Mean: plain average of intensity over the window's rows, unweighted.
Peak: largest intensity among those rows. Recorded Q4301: 6.6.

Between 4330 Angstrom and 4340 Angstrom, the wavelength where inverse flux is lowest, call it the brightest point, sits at 4334.56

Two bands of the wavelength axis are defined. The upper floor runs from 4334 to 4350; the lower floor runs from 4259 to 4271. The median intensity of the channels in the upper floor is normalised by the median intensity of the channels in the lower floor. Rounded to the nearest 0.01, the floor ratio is 1.32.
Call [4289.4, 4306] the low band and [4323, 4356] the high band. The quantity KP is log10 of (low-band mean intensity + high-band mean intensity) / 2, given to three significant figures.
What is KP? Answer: 0.785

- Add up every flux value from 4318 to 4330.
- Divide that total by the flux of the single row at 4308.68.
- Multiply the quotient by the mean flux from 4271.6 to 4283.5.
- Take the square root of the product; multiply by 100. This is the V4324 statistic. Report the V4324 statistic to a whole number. 859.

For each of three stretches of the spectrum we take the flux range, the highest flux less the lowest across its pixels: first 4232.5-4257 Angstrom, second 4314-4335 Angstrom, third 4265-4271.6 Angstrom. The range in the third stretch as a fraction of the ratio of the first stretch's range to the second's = 0.85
